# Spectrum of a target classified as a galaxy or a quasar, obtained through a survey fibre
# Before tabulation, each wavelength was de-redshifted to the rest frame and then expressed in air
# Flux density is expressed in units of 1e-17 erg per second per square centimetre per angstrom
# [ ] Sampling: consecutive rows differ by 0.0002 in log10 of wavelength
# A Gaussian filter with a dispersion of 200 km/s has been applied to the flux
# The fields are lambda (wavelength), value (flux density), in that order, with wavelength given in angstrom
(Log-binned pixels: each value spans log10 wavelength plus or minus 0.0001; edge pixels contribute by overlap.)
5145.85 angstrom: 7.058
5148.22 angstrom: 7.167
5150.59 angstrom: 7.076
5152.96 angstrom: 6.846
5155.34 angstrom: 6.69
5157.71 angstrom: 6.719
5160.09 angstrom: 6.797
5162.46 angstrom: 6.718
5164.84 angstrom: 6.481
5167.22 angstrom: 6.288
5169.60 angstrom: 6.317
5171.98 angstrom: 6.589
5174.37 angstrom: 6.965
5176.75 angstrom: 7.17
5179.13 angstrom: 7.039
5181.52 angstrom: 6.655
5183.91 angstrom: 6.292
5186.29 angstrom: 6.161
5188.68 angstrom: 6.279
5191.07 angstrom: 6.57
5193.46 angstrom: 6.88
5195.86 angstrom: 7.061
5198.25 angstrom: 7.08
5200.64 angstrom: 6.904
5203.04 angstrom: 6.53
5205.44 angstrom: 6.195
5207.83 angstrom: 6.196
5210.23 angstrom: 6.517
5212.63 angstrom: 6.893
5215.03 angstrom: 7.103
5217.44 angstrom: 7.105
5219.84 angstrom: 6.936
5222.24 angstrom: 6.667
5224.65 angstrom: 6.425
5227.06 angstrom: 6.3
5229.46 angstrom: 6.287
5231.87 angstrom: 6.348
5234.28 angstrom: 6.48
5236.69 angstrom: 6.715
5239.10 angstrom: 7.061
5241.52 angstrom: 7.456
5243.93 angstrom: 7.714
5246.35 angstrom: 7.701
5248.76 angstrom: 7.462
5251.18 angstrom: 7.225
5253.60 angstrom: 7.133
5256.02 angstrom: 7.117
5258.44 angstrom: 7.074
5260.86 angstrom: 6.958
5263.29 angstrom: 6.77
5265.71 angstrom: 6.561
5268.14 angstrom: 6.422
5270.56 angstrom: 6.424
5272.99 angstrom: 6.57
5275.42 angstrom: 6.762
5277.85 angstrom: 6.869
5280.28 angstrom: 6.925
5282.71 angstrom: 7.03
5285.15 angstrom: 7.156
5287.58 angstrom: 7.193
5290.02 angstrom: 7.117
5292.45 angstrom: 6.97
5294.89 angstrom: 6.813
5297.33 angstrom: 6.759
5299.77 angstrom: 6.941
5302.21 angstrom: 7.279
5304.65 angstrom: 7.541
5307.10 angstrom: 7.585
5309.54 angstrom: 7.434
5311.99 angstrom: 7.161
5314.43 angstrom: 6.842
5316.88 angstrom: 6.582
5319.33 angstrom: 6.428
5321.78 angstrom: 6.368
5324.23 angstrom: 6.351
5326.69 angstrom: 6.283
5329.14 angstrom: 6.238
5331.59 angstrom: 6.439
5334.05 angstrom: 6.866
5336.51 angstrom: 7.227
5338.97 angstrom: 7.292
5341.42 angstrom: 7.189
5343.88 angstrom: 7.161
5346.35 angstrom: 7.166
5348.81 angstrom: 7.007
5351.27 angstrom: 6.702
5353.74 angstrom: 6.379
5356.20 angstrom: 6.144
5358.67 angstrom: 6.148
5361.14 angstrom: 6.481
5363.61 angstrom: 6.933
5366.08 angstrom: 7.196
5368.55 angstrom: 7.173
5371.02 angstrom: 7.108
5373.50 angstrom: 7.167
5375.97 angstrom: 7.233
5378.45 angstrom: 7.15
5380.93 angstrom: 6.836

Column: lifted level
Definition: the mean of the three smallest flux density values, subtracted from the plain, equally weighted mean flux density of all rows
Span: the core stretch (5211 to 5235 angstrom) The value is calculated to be 0.343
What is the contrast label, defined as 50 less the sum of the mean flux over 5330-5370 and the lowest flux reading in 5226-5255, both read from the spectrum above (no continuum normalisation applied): 36.87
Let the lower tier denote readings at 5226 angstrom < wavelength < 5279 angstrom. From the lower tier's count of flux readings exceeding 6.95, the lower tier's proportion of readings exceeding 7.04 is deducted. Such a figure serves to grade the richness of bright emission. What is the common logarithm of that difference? 0.98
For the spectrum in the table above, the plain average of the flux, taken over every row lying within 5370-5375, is 7.1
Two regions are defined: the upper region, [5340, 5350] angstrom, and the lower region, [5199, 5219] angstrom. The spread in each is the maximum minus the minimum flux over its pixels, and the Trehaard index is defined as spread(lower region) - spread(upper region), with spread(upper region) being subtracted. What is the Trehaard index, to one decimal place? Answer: 0.7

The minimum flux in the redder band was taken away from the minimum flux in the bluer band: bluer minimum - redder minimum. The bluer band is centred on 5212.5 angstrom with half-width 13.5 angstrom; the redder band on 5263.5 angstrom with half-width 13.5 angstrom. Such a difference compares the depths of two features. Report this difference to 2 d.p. -0.23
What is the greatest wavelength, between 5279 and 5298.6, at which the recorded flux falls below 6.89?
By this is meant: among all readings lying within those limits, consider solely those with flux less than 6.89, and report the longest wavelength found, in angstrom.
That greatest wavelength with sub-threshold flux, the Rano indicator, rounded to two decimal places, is 5297.33 angstrom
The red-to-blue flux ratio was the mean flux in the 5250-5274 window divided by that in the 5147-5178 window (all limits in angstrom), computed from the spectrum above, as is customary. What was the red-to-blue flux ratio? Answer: 1.010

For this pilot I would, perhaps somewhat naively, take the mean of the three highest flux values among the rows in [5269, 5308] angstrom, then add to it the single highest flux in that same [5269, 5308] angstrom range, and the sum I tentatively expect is 15.1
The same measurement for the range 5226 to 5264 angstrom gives 15.3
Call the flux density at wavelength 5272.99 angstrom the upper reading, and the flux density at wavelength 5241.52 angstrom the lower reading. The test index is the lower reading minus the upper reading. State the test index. 0.89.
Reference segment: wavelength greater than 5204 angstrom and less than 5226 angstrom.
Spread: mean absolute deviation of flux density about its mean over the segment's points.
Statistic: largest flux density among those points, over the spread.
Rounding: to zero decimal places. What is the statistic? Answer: 24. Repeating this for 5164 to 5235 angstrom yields 25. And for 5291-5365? 21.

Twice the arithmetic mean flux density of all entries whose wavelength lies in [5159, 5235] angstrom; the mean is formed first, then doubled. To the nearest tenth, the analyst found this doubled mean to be 13.3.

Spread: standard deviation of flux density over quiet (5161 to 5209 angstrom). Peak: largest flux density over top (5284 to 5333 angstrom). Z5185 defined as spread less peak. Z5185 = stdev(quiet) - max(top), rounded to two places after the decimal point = -7.25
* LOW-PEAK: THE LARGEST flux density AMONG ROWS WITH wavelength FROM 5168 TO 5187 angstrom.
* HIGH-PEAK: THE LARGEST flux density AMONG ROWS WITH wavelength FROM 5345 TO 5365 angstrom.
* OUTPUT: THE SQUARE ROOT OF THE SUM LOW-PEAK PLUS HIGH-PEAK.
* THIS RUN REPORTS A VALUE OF 3.79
